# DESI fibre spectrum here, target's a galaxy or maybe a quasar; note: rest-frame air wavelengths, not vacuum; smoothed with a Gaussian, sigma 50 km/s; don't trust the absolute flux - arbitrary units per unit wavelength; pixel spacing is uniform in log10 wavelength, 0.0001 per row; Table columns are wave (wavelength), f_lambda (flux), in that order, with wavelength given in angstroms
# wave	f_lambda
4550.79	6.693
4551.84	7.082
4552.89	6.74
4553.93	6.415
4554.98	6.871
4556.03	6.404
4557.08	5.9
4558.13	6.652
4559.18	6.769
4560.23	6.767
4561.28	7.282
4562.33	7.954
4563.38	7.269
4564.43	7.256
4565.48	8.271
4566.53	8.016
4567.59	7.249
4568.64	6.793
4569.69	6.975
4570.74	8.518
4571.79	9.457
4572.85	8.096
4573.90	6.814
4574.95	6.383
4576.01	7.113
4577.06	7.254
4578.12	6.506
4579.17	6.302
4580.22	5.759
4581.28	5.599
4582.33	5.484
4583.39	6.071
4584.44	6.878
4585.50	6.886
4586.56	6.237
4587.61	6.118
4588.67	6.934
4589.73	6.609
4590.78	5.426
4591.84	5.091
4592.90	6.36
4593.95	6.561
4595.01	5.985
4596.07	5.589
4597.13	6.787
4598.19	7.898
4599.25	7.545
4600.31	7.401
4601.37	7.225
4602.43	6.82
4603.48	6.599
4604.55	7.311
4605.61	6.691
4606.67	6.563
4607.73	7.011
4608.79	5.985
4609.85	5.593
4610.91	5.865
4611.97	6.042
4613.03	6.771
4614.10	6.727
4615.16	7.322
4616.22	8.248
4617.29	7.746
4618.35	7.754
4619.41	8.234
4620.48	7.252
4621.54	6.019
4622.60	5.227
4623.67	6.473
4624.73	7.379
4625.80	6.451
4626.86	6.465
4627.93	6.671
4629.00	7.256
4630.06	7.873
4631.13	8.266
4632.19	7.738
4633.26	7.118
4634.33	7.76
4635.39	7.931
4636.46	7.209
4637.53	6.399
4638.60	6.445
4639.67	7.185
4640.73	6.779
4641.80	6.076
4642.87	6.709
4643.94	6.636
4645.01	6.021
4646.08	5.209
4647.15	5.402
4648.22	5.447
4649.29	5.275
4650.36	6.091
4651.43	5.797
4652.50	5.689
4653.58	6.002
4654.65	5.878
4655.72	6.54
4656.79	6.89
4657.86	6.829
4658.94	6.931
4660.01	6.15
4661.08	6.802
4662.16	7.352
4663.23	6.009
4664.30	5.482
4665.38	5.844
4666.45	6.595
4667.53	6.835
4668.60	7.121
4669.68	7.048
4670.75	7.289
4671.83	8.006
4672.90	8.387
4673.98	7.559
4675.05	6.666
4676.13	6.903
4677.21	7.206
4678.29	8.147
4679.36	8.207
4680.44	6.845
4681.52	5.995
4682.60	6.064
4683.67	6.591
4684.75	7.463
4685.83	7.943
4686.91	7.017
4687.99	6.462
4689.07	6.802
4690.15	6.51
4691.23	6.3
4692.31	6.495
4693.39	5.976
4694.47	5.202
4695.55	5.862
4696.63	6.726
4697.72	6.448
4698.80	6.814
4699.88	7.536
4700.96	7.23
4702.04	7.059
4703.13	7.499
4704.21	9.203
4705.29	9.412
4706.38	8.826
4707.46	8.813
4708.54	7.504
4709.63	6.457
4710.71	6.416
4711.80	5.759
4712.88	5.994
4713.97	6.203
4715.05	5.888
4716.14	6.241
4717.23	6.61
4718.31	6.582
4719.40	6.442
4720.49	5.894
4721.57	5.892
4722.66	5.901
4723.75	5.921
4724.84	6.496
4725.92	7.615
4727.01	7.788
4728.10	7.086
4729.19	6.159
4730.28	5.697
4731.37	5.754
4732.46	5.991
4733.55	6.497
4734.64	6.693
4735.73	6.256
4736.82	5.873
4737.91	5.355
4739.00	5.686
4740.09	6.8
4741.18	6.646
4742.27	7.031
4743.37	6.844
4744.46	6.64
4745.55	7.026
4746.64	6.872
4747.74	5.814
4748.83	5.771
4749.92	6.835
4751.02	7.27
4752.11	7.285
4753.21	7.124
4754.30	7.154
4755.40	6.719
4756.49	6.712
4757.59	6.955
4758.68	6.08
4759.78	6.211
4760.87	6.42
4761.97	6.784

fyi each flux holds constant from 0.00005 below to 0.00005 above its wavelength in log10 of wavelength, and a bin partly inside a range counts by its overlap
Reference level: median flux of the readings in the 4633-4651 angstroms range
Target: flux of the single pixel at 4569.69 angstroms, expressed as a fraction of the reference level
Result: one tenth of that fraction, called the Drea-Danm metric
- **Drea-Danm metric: 0.108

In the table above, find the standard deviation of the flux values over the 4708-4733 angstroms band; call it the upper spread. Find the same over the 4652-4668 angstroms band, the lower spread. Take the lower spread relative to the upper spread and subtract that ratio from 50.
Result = 49.1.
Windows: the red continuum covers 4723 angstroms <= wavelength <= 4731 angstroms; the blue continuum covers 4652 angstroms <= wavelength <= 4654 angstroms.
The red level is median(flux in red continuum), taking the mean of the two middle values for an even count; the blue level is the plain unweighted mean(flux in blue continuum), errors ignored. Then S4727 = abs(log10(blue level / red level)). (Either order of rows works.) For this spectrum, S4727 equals 0.05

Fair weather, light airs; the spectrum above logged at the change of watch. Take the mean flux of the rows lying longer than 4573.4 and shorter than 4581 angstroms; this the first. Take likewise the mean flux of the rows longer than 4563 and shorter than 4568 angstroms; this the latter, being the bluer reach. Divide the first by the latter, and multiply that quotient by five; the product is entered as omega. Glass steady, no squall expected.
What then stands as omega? 4.3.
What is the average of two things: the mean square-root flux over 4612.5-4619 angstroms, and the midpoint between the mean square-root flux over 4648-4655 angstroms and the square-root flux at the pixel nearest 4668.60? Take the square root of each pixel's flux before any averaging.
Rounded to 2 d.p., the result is 2.63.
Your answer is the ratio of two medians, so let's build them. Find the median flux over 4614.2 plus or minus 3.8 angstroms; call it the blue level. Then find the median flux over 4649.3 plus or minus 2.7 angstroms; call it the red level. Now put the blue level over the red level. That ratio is 1.24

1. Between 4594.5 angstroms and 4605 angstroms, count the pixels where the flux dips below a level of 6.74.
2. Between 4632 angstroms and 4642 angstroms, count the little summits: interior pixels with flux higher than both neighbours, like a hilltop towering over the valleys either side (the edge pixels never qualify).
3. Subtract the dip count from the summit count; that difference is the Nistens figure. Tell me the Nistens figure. -1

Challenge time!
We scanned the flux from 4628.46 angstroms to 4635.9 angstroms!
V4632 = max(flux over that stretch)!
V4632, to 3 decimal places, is 8.266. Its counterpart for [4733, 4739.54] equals 6.693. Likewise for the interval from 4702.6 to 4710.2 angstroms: 9.412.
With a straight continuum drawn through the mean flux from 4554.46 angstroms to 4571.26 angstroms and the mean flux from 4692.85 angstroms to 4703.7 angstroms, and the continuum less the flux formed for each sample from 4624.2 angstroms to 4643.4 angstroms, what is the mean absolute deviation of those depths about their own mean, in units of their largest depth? 0.7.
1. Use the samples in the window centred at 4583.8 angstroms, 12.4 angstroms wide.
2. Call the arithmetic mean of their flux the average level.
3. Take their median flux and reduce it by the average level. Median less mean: -0.01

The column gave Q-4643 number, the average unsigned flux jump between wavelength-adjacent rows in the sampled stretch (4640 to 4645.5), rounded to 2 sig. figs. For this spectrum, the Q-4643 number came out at 0.51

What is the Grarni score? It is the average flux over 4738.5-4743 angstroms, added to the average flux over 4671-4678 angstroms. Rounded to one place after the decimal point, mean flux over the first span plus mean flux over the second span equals 14.0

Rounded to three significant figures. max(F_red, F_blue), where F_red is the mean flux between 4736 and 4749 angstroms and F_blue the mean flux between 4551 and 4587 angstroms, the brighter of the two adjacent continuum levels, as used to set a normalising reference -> 6.94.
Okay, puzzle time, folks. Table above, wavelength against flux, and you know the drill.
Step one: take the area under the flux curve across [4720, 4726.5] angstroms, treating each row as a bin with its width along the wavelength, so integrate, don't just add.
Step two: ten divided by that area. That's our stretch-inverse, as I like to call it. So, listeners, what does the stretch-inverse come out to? 0.24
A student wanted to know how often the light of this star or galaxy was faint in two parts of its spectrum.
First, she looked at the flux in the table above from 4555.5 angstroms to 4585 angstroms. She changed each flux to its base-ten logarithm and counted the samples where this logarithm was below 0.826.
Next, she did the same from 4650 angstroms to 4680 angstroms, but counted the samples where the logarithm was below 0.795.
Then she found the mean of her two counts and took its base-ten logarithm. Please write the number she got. 0.98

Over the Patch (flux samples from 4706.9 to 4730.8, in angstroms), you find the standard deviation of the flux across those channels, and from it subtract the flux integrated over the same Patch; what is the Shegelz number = -155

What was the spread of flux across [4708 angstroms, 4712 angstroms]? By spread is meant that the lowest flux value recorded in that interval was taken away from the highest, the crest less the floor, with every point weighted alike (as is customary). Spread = 1.7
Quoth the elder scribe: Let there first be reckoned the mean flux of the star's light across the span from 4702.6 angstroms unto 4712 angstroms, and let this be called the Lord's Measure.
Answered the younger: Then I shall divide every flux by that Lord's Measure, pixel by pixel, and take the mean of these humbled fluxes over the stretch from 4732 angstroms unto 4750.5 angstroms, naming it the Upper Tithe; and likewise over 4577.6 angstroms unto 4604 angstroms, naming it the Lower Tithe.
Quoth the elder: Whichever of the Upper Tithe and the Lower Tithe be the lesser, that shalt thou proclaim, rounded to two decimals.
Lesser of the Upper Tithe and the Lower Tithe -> 0.82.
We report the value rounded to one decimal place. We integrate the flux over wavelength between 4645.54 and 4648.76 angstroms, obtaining 17.2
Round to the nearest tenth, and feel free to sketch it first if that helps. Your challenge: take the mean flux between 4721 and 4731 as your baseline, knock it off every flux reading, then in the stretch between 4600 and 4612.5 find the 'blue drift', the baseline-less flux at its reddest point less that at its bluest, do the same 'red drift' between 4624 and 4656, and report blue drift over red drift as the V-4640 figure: 1.6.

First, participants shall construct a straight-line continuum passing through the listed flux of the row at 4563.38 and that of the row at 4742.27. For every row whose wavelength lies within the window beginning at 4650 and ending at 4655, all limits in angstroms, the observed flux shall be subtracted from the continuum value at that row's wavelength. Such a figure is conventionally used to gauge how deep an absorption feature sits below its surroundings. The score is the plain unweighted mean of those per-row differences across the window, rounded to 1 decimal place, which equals 1.3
